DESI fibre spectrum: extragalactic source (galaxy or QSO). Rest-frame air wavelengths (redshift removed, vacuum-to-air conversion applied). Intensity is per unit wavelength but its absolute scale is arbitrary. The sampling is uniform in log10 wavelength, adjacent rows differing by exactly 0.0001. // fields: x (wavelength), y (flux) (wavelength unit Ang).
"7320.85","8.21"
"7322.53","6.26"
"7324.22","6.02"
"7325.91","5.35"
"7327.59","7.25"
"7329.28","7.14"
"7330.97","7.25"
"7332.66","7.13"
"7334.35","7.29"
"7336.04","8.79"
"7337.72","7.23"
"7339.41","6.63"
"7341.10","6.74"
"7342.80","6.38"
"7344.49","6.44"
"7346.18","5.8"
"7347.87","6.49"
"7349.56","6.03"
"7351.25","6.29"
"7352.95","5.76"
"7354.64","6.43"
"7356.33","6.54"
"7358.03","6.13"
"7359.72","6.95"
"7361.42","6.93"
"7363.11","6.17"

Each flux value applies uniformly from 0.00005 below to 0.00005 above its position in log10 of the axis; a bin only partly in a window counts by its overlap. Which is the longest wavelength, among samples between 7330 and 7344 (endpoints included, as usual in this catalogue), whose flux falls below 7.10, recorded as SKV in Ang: 7342.80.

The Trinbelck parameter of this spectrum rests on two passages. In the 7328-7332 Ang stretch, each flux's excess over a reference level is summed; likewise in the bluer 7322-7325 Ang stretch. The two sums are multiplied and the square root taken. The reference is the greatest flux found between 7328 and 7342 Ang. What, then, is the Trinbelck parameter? 4.1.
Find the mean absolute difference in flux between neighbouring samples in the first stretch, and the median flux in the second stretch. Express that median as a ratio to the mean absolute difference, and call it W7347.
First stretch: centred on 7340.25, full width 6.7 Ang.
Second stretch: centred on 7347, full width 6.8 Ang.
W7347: 17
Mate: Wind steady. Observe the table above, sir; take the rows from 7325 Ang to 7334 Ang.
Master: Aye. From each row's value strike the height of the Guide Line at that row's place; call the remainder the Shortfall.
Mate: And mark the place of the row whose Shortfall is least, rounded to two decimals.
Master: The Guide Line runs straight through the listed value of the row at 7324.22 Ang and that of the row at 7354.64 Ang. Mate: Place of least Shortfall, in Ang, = 7325.91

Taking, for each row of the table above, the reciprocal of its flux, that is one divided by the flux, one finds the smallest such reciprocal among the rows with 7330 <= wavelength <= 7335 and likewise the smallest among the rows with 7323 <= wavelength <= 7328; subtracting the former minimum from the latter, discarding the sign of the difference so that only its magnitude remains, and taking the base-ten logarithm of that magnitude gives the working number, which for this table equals -3.1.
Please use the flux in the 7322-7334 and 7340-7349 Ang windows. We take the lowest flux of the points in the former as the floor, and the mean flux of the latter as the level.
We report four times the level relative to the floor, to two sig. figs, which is 4.8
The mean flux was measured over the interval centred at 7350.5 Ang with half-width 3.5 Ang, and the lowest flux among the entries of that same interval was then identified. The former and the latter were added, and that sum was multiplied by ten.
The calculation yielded 119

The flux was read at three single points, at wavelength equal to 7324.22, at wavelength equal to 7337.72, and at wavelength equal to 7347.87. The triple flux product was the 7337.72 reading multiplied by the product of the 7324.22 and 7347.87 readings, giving 282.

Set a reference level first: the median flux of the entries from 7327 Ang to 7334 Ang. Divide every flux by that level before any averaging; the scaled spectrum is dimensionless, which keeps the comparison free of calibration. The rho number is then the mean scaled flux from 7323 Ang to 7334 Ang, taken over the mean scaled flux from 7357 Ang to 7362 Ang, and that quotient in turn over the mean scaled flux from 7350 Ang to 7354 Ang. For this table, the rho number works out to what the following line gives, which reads 1.20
